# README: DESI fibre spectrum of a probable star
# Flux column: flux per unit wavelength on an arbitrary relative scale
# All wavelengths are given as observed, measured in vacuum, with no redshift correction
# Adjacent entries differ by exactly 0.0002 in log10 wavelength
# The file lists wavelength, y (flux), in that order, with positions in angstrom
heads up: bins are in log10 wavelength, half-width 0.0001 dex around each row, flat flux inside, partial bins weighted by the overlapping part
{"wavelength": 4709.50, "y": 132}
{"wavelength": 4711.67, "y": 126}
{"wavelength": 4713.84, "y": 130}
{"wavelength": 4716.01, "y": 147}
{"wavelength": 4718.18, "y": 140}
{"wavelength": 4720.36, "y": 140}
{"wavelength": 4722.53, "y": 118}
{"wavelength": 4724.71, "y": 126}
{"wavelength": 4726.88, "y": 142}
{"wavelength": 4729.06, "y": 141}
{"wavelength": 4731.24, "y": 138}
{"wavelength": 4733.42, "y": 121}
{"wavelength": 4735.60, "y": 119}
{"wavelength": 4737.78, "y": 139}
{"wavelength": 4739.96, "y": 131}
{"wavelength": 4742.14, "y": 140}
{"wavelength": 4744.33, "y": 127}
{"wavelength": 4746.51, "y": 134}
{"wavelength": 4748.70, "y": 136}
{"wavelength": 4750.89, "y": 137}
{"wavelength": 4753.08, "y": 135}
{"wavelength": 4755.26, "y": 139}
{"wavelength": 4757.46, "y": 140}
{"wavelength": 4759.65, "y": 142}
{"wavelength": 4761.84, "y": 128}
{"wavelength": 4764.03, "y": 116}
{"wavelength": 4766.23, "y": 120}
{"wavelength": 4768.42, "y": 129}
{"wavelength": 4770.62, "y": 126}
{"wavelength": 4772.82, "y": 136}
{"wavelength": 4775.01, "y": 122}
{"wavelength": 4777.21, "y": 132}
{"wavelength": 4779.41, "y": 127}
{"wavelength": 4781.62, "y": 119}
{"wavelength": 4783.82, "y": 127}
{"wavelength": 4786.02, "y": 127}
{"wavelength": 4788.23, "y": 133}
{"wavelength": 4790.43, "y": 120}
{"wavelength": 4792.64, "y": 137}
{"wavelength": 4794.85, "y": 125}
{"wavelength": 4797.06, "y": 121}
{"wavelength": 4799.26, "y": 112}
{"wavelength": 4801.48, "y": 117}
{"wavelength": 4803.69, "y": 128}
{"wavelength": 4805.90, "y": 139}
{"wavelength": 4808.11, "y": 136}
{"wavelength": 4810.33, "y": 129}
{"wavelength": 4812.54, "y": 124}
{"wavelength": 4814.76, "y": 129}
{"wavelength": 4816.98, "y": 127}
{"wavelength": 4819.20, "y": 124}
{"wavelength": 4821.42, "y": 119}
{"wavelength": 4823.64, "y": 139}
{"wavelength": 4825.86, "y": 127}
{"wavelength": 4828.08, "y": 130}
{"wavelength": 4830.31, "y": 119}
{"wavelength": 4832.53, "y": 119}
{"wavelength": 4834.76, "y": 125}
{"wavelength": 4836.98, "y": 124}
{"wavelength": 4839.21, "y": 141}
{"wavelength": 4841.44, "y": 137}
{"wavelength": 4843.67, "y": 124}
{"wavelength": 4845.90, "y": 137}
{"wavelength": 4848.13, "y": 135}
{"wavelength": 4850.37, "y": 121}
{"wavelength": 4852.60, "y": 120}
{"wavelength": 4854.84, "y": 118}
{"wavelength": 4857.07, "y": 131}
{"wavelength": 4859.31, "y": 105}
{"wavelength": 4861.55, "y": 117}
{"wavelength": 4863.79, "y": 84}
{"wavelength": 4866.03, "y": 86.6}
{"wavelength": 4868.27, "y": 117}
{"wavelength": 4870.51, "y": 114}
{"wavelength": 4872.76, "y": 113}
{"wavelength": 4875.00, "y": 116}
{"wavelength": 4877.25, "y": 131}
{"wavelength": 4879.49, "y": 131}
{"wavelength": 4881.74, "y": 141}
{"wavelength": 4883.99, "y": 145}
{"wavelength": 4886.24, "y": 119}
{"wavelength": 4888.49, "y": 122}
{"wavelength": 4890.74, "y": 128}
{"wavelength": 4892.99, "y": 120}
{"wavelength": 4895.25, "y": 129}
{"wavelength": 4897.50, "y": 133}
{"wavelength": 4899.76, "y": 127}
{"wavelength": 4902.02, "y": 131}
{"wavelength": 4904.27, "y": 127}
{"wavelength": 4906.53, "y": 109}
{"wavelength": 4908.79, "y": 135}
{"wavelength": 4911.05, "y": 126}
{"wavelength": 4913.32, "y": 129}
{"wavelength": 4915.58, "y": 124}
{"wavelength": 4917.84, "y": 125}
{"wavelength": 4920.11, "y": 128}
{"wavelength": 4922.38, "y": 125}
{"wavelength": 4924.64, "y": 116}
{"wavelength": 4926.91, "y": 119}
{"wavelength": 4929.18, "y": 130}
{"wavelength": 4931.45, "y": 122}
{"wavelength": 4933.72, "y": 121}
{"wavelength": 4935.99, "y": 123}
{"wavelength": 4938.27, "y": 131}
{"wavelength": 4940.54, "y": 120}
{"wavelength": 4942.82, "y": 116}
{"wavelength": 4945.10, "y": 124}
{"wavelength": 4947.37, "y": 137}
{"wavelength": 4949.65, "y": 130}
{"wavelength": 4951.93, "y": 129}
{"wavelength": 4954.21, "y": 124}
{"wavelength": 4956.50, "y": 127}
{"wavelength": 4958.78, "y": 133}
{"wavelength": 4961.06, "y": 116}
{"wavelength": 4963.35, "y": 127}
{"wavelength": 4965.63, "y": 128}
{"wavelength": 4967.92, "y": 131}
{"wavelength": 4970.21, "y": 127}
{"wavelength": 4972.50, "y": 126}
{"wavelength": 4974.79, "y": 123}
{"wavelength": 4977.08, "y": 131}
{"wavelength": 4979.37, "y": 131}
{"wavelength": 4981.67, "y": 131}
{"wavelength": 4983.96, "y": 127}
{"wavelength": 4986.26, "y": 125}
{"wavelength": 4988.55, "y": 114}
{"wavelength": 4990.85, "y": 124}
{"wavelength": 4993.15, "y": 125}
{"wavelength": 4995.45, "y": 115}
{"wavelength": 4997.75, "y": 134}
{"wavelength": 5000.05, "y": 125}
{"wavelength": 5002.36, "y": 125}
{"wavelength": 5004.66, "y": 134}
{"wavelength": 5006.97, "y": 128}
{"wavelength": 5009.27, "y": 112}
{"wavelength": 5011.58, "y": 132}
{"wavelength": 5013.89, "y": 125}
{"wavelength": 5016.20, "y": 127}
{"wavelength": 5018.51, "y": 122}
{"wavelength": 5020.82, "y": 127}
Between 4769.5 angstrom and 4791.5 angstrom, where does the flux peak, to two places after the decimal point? 4772.82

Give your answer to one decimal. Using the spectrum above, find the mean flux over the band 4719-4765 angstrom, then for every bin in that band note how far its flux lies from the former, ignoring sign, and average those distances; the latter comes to 7.3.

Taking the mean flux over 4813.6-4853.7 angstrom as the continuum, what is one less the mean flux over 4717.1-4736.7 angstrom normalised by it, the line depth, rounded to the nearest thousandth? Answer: -0.032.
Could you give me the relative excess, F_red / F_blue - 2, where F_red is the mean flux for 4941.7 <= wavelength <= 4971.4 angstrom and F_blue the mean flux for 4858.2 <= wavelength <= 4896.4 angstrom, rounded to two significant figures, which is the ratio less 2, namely -0.93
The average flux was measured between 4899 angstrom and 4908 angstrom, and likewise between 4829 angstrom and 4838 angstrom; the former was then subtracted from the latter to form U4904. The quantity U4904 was -2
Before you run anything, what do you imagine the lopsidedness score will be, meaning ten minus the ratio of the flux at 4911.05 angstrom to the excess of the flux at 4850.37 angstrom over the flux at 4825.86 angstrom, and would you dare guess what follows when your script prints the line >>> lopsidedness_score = 31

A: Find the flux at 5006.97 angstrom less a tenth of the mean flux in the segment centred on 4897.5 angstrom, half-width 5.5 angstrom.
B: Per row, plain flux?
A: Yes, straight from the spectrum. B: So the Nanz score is 115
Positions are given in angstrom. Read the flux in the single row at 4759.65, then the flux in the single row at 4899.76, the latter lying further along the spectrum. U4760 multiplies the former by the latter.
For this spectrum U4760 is 18034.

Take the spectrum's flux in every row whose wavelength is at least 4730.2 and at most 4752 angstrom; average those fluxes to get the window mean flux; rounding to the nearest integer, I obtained 132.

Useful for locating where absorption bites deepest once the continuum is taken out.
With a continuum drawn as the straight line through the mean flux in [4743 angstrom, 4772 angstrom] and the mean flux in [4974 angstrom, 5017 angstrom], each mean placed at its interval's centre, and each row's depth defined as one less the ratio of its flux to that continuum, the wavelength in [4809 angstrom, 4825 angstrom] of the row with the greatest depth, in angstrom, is 4821.42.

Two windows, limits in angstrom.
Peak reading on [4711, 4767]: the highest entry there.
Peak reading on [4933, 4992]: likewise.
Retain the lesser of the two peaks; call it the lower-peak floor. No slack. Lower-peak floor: 137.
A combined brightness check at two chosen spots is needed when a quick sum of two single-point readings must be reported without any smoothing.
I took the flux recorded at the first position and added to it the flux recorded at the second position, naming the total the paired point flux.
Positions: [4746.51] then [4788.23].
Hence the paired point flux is 267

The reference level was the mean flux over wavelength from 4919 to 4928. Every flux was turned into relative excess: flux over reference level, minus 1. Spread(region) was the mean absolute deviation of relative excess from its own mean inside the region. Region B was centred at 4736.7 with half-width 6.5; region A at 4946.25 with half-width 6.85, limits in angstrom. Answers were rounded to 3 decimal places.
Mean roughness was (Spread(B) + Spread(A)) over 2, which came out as 0.056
